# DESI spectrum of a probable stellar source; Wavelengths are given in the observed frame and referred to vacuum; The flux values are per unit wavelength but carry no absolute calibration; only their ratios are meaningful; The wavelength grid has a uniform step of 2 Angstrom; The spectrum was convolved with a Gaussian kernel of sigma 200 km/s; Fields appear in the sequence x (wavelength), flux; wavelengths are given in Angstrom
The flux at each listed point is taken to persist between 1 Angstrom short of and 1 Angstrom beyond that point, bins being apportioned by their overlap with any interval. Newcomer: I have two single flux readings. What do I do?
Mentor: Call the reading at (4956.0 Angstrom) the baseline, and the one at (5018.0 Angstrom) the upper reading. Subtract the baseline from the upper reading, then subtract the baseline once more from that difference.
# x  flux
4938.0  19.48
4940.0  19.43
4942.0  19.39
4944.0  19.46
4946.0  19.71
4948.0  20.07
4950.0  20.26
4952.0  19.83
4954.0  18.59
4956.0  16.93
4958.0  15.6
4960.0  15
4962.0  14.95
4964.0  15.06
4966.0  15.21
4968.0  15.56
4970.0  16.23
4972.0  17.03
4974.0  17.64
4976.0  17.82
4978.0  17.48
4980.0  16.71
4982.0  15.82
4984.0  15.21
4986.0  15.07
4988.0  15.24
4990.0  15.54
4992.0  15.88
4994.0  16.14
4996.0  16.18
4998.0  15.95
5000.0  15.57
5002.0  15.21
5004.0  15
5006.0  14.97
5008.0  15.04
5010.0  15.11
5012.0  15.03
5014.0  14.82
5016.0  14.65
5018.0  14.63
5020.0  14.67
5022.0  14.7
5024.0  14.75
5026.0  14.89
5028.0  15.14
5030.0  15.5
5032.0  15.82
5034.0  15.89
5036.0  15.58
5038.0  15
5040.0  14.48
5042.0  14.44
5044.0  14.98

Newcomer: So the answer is -19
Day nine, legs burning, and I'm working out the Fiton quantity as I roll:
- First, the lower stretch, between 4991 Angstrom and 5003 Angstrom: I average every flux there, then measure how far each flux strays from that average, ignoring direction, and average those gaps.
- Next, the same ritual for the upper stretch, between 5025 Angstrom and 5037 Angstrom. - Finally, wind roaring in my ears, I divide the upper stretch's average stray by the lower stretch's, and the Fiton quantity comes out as 1.1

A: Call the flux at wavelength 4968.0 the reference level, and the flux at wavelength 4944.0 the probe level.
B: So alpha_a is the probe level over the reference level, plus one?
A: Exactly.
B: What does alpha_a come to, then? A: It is 2.25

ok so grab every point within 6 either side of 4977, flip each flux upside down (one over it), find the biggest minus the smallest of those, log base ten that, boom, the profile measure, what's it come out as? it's -2.1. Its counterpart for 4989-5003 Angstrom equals -2.4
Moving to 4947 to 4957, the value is -2.0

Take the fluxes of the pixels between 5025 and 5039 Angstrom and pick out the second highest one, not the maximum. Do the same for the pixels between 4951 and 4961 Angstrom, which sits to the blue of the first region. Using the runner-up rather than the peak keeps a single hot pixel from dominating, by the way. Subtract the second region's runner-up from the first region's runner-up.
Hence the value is -2.8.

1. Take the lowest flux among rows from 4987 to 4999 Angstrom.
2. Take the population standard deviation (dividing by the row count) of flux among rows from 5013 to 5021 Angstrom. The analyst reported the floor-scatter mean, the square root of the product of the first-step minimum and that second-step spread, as 1.1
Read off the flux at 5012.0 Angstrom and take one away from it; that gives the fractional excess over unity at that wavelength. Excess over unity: 14.0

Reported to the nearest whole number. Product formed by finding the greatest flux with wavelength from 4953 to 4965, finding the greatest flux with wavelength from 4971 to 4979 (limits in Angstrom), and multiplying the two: 331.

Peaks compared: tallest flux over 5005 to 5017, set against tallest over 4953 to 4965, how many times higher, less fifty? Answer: -49.2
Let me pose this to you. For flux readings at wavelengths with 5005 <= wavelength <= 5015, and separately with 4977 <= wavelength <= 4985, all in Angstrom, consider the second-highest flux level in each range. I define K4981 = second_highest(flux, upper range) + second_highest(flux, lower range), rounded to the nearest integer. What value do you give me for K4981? 32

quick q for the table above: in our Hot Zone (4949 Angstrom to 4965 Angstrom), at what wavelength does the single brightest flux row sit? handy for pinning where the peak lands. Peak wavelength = 4950.0 Angstrom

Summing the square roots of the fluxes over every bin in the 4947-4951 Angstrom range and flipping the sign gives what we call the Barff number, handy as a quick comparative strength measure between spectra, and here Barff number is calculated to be -8.98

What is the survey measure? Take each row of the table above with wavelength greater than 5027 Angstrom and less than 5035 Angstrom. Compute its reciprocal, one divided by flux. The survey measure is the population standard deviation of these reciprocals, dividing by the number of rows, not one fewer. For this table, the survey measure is 0.0012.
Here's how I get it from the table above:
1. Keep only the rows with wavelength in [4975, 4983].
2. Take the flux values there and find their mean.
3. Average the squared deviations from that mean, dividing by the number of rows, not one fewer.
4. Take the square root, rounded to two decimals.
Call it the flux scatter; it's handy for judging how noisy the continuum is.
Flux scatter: 0.77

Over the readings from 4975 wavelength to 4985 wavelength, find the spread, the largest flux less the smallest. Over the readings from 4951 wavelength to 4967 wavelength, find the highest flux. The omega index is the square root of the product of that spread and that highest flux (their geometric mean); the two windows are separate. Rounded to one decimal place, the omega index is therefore 7.2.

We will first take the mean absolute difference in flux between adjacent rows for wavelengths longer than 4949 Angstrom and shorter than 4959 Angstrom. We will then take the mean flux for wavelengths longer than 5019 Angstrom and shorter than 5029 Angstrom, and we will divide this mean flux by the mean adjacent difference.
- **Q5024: 13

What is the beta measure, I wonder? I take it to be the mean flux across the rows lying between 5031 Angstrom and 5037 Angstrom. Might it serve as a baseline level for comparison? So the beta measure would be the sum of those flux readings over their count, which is 15.8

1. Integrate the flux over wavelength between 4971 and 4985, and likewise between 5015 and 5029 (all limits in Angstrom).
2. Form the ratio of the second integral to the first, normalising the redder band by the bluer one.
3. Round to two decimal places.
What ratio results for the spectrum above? 0.88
